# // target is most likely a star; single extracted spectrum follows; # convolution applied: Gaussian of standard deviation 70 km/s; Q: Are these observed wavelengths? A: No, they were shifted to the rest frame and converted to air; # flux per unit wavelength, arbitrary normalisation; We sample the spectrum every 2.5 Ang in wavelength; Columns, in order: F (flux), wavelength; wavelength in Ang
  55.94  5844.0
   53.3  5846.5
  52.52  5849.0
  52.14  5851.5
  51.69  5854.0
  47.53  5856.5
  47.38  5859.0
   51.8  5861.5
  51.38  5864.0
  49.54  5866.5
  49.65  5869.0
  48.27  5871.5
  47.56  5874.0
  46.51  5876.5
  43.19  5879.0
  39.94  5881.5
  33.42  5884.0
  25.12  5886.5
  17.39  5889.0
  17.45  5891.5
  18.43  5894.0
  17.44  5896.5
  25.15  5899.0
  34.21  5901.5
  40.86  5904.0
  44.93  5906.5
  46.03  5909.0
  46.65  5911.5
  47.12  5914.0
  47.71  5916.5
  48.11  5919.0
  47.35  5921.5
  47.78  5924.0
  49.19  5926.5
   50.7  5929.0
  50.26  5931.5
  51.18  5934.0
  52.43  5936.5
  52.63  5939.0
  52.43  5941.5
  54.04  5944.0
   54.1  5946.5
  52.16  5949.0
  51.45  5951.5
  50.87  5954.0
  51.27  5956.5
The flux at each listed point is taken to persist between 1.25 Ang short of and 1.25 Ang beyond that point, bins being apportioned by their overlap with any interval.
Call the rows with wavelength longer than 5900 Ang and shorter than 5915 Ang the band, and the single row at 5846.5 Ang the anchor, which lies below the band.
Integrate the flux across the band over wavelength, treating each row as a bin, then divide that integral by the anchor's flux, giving 12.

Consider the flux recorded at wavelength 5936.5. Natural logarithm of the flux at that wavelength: 3.96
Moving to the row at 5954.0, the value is 3.93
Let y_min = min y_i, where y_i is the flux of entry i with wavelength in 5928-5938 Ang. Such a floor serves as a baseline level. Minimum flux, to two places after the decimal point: 50.26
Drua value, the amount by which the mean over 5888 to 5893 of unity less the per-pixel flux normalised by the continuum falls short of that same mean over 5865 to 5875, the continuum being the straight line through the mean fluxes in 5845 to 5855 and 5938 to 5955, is -0.60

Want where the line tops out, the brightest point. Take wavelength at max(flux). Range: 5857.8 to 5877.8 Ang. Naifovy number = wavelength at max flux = 5861.5 Ang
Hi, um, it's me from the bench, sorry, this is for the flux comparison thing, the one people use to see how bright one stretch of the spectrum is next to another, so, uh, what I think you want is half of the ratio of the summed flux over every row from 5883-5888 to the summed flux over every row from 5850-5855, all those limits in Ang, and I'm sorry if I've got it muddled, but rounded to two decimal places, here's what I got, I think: 0.28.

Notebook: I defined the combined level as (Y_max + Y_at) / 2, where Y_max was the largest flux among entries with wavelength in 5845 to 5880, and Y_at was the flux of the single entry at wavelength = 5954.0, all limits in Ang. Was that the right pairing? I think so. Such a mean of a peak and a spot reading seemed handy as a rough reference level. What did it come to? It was 52.1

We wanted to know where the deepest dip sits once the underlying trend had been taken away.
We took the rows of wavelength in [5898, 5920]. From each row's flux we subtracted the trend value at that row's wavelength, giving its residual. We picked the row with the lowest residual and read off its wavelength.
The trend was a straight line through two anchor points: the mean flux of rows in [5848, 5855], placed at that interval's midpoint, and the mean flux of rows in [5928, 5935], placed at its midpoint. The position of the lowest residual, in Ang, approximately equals 5899.0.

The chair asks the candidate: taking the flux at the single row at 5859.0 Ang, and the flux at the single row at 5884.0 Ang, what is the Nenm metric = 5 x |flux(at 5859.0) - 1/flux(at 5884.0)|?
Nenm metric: 237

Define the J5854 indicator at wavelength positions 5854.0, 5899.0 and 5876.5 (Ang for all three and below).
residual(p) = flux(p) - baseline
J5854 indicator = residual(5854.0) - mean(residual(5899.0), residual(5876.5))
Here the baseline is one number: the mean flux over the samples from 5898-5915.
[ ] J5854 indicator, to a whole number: 16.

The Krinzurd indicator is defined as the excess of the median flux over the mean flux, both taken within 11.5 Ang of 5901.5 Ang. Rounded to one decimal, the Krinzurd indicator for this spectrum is 1.9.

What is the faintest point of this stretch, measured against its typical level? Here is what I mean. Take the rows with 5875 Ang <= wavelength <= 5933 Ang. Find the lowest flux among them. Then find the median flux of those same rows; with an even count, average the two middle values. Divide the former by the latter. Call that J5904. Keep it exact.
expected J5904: 0.39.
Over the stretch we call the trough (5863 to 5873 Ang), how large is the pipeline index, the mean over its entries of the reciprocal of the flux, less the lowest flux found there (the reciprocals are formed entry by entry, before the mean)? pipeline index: -48.2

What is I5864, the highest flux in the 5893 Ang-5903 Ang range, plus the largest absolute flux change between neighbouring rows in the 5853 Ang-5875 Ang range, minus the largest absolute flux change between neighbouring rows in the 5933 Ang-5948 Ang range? 37.0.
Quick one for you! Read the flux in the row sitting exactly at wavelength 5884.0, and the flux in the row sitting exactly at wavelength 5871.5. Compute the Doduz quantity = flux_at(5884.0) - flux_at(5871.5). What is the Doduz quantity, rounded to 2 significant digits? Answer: -15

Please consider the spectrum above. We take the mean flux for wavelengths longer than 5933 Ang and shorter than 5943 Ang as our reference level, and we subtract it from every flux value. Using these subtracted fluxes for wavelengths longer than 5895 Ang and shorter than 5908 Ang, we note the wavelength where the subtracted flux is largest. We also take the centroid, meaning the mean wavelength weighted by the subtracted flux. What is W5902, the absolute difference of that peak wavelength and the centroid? 6.8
